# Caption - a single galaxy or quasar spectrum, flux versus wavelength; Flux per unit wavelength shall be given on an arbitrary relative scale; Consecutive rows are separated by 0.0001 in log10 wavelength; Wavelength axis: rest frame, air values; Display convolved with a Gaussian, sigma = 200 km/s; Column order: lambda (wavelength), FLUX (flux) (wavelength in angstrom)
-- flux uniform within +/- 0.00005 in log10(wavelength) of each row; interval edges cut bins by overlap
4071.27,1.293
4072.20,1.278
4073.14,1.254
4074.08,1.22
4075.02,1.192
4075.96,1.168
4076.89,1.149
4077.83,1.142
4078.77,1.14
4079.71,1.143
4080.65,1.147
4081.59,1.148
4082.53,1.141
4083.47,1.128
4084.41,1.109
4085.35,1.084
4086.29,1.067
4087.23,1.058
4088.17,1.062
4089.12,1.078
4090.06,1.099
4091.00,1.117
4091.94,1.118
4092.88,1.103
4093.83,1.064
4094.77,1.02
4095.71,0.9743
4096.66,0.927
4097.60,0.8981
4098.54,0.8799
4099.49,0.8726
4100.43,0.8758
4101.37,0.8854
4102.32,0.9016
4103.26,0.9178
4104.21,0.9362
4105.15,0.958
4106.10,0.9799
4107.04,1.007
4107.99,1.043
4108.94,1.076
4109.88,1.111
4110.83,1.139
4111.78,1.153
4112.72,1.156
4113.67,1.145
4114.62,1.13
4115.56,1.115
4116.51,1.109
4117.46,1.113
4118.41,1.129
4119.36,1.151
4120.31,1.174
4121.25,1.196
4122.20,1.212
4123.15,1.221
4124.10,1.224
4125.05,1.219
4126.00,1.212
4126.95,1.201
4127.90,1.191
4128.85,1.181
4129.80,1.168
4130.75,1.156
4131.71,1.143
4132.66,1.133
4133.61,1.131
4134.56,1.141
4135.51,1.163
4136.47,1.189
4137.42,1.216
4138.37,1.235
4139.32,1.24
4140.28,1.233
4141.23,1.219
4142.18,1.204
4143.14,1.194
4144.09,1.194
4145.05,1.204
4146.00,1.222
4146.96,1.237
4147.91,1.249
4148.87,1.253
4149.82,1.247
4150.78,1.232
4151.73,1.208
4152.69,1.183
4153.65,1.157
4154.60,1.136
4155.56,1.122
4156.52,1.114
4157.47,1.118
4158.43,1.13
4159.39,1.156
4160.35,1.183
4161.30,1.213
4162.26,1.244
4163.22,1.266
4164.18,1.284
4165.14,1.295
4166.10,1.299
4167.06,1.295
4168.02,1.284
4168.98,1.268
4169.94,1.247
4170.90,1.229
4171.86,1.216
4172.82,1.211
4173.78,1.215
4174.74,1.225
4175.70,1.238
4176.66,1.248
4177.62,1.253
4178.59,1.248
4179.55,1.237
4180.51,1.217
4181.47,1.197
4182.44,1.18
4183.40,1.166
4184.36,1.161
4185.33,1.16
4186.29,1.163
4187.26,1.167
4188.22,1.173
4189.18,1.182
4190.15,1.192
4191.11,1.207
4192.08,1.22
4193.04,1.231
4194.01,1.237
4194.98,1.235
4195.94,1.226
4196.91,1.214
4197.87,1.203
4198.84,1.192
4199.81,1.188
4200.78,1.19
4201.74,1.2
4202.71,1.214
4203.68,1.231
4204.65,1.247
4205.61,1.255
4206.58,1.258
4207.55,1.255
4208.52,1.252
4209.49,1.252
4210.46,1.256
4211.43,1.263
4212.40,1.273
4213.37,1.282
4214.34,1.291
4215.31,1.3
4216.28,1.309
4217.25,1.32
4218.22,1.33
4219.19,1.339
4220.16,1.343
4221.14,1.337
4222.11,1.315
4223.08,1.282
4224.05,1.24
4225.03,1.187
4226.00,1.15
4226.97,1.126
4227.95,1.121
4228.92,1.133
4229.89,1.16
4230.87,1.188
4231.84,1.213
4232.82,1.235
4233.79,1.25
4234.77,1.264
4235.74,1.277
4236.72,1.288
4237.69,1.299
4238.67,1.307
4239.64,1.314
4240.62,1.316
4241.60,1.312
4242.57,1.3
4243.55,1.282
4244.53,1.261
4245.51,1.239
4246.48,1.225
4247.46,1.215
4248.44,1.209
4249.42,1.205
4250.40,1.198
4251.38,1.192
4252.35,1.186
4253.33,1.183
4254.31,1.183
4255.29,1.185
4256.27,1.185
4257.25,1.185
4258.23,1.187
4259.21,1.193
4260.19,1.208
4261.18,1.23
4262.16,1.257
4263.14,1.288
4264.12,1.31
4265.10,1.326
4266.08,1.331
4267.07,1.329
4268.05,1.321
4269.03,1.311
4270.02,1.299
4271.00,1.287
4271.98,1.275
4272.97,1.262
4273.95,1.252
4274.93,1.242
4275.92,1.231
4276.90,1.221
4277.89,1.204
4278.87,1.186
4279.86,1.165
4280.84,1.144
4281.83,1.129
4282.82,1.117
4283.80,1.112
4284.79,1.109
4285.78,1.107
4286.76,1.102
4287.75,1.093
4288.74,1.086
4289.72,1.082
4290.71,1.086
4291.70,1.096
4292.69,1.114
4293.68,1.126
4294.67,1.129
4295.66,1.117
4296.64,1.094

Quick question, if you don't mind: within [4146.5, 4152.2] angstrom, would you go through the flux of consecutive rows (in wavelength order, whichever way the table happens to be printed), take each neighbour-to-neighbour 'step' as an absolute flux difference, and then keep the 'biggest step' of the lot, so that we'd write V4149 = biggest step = 0.024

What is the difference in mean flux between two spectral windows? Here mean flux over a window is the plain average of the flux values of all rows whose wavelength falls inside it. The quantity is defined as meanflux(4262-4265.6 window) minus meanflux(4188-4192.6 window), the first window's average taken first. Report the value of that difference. 0.10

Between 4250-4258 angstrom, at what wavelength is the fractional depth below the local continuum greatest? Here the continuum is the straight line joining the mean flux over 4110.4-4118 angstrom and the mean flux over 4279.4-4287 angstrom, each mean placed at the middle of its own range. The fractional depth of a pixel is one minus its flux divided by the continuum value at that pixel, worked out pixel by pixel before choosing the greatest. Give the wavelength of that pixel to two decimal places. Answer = 4253.33 angstrom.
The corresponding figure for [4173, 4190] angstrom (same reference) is 4185.33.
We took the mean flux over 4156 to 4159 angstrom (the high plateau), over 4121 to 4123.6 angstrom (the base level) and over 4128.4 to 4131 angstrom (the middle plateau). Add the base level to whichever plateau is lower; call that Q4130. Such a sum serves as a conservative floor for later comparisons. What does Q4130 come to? 2.33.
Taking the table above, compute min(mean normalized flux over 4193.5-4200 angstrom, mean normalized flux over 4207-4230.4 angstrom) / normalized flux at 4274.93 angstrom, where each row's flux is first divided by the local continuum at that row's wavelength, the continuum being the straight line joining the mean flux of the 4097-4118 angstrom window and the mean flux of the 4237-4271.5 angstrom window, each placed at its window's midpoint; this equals 1.08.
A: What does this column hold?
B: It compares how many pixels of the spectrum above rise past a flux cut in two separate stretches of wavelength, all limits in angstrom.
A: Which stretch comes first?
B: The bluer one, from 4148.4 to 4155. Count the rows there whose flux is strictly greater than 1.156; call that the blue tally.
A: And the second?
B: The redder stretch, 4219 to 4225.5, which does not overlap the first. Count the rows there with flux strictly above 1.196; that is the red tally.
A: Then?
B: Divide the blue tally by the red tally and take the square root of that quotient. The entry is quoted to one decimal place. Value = 1.0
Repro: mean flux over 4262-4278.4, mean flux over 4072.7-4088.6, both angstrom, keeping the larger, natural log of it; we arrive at 0.25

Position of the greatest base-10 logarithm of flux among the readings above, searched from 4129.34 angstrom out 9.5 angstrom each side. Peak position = 4138.37 angstrom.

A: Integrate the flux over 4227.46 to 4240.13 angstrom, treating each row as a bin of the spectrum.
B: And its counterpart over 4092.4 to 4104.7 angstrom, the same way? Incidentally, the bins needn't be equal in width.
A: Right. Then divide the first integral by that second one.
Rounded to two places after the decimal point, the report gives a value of 1.35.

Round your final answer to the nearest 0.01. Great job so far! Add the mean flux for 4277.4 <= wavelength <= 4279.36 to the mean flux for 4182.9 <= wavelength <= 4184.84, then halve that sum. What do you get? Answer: 1.18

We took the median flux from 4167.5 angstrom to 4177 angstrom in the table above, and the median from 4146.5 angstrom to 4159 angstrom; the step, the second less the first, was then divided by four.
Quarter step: -0.013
